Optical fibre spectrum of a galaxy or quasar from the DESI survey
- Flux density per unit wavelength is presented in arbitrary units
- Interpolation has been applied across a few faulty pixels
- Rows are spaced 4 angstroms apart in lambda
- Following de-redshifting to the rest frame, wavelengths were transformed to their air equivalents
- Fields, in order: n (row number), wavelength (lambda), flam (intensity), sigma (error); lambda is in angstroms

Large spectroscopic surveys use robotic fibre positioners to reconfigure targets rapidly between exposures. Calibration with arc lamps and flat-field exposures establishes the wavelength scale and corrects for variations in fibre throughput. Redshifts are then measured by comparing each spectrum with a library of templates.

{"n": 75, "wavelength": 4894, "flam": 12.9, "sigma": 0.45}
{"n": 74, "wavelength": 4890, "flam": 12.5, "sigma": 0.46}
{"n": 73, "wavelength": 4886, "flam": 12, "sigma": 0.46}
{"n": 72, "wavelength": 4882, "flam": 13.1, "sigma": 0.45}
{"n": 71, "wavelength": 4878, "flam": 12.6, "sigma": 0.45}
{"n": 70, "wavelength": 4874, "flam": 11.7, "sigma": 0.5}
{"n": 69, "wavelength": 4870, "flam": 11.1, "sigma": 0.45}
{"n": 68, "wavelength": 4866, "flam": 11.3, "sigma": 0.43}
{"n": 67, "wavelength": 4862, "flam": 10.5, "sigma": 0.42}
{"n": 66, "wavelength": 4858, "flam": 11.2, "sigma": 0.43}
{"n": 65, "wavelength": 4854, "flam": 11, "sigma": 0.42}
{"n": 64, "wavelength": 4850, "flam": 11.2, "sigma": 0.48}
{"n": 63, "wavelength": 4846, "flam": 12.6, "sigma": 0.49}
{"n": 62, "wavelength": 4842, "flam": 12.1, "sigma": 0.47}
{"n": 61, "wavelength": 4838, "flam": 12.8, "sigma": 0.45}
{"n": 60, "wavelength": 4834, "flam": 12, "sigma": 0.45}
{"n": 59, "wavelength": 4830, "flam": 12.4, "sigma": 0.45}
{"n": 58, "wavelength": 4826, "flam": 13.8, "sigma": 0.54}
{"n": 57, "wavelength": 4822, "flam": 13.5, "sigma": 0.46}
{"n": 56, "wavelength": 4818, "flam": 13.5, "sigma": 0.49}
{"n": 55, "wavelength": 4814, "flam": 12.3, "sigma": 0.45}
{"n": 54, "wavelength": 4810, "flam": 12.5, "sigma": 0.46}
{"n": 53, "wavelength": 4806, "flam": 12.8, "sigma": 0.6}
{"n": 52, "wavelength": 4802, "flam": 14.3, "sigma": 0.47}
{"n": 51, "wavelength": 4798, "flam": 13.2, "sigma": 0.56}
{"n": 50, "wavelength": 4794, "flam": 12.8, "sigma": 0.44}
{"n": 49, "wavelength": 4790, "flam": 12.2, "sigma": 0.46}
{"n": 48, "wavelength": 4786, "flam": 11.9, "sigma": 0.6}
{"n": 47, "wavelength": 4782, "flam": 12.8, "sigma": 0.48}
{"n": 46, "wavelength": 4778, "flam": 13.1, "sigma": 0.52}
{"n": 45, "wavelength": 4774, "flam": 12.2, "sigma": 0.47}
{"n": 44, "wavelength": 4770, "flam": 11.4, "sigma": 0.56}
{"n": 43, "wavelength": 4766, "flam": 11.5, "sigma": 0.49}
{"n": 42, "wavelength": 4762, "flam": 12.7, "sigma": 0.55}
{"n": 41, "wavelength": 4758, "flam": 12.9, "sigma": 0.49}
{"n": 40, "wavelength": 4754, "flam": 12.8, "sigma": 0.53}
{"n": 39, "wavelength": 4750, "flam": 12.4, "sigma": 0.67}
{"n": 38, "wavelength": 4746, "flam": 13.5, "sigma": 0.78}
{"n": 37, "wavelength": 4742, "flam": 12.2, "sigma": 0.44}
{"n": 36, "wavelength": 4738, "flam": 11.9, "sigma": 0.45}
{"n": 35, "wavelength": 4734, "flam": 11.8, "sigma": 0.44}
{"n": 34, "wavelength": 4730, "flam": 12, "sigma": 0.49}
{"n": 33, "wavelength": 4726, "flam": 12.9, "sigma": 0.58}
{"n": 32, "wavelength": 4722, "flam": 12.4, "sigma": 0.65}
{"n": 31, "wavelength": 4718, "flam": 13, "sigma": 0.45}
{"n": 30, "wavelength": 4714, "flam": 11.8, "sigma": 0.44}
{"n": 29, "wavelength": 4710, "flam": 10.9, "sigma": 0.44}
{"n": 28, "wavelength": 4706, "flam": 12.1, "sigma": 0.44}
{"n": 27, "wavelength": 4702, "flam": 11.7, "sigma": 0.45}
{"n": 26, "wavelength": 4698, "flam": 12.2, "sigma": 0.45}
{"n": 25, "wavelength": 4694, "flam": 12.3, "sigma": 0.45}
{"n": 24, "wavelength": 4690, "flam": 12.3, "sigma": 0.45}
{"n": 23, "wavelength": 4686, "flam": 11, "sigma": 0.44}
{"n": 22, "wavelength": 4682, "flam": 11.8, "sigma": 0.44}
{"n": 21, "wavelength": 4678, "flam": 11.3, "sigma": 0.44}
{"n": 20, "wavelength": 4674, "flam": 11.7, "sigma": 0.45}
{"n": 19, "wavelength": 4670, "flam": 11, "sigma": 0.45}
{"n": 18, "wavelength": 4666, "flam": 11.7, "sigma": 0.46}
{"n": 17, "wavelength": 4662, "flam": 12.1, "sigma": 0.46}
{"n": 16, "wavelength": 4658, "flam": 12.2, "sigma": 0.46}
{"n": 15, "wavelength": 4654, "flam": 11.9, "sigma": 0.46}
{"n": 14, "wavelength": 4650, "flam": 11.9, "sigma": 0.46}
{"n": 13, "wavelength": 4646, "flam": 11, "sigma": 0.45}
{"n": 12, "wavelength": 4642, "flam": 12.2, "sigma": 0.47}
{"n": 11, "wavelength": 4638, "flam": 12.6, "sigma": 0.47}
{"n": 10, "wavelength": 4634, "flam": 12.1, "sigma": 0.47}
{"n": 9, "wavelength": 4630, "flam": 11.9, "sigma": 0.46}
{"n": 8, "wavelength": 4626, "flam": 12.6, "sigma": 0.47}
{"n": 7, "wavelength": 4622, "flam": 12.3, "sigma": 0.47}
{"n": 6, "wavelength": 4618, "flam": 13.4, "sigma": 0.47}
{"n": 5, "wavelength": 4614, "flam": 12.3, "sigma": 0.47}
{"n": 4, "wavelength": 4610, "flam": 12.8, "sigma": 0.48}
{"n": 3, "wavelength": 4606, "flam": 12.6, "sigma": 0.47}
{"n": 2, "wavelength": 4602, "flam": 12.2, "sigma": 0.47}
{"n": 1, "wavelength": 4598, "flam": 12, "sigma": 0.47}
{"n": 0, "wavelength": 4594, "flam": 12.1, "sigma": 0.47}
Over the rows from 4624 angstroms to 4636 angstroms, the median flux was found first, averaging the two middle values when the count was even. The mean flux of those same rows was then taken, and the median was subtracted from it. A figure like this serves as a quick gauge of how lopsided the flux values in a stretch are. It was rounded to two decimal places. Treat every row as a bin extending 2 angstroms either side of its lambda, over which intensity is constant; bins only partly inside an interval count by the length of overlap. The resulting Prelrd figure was 0.10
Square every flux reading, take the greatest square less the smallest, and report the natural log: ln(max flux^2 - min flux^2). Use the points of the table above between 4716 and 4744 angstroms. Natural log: 3.4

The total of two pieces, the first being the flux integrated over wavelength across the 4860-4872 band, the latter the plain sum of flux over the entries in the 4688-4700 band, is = 168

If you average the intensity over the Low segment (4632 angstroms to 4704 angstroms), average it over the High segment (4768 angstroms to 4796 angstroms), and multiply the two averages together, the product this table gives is 146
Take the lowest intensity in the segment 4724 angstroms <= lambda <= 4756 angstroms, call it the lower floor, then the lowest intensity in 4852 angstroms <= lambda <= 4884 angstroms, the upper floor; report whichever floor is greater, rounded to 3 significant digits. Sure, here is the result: 11.8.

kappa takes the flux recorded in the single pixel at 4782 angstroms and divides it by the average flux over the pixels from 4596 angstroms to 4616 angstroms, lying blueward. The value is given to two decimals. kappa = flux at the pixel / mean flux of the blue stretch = 1.03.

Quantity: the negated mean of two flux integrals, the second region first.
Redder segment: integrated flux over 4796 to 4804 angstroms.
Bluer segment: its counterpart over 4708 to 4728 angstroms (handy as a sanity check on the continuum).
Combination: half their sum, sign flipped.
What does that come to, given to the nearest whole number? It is -177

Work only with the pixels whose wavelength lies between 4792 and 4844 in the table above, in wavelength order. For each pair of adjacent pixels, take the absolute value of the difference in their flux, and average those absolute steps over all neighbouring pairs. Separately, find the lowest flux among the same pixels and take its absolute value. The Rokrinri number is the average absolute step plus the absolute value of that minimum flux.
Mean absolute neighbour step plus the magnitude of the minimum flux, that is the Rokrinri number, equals 12.7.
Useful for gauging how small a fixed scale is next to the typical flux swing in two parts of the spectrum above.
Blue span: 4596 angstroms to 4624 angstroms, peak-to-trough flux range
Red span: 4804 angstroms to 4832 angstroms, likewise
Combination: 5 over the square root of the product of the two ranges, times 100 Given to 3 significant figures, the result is 345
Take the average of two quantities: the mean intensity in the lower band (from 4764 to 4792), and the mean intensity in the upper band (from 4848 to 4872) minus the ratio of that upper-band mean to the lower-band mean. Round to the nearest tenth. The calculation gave 11.1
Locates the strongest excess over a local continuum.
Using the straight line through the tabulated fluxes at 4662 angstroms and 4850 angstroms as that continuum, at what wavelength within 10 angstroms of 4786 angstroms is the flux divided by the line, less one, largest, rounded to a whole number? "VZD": 4778 angstroms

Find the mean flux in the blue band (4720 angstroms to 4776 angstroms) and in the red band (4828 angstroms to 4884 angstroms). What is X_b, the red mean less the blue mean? -0.5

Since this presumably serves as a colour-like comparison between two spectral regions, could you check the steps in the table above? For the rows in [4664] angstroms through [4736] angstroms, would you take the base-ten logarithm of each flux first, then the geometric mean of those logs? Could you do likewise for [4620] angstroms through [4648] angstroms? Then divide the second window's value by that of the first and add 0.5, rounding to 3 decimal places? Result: 1.507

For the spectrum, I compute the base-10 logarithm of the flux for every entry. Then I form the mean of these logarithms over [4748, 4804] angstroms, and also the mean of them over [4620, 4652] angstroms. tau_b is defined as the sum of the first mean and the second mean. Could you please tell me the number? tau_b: 2.18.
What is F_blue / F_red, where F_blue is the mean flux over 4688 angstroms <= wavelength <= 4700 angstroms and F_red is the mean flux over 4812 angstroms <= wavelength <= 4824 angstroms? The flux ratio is 0.94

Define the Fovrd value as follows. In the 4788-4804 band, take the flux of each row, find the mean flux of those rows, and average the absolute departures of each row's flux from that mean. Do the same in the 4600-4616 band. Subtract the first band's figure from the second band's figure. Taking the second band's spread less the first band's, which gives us -0.40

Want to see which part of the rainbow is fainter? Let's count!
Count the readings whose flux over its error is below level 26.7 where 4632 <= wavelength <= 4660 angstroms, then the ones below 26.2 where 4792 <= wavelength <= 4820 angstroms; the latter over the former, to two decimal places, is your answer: 0.33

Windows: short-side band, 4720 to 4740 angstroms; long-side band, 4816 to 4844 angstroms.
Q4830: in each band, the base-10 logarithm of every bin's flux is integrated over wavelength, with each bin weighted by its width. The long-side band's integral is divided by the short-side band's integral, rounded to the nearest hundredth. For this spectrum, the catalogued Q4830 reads 1.43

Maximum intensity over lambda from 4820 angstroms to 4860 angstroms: 13.8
